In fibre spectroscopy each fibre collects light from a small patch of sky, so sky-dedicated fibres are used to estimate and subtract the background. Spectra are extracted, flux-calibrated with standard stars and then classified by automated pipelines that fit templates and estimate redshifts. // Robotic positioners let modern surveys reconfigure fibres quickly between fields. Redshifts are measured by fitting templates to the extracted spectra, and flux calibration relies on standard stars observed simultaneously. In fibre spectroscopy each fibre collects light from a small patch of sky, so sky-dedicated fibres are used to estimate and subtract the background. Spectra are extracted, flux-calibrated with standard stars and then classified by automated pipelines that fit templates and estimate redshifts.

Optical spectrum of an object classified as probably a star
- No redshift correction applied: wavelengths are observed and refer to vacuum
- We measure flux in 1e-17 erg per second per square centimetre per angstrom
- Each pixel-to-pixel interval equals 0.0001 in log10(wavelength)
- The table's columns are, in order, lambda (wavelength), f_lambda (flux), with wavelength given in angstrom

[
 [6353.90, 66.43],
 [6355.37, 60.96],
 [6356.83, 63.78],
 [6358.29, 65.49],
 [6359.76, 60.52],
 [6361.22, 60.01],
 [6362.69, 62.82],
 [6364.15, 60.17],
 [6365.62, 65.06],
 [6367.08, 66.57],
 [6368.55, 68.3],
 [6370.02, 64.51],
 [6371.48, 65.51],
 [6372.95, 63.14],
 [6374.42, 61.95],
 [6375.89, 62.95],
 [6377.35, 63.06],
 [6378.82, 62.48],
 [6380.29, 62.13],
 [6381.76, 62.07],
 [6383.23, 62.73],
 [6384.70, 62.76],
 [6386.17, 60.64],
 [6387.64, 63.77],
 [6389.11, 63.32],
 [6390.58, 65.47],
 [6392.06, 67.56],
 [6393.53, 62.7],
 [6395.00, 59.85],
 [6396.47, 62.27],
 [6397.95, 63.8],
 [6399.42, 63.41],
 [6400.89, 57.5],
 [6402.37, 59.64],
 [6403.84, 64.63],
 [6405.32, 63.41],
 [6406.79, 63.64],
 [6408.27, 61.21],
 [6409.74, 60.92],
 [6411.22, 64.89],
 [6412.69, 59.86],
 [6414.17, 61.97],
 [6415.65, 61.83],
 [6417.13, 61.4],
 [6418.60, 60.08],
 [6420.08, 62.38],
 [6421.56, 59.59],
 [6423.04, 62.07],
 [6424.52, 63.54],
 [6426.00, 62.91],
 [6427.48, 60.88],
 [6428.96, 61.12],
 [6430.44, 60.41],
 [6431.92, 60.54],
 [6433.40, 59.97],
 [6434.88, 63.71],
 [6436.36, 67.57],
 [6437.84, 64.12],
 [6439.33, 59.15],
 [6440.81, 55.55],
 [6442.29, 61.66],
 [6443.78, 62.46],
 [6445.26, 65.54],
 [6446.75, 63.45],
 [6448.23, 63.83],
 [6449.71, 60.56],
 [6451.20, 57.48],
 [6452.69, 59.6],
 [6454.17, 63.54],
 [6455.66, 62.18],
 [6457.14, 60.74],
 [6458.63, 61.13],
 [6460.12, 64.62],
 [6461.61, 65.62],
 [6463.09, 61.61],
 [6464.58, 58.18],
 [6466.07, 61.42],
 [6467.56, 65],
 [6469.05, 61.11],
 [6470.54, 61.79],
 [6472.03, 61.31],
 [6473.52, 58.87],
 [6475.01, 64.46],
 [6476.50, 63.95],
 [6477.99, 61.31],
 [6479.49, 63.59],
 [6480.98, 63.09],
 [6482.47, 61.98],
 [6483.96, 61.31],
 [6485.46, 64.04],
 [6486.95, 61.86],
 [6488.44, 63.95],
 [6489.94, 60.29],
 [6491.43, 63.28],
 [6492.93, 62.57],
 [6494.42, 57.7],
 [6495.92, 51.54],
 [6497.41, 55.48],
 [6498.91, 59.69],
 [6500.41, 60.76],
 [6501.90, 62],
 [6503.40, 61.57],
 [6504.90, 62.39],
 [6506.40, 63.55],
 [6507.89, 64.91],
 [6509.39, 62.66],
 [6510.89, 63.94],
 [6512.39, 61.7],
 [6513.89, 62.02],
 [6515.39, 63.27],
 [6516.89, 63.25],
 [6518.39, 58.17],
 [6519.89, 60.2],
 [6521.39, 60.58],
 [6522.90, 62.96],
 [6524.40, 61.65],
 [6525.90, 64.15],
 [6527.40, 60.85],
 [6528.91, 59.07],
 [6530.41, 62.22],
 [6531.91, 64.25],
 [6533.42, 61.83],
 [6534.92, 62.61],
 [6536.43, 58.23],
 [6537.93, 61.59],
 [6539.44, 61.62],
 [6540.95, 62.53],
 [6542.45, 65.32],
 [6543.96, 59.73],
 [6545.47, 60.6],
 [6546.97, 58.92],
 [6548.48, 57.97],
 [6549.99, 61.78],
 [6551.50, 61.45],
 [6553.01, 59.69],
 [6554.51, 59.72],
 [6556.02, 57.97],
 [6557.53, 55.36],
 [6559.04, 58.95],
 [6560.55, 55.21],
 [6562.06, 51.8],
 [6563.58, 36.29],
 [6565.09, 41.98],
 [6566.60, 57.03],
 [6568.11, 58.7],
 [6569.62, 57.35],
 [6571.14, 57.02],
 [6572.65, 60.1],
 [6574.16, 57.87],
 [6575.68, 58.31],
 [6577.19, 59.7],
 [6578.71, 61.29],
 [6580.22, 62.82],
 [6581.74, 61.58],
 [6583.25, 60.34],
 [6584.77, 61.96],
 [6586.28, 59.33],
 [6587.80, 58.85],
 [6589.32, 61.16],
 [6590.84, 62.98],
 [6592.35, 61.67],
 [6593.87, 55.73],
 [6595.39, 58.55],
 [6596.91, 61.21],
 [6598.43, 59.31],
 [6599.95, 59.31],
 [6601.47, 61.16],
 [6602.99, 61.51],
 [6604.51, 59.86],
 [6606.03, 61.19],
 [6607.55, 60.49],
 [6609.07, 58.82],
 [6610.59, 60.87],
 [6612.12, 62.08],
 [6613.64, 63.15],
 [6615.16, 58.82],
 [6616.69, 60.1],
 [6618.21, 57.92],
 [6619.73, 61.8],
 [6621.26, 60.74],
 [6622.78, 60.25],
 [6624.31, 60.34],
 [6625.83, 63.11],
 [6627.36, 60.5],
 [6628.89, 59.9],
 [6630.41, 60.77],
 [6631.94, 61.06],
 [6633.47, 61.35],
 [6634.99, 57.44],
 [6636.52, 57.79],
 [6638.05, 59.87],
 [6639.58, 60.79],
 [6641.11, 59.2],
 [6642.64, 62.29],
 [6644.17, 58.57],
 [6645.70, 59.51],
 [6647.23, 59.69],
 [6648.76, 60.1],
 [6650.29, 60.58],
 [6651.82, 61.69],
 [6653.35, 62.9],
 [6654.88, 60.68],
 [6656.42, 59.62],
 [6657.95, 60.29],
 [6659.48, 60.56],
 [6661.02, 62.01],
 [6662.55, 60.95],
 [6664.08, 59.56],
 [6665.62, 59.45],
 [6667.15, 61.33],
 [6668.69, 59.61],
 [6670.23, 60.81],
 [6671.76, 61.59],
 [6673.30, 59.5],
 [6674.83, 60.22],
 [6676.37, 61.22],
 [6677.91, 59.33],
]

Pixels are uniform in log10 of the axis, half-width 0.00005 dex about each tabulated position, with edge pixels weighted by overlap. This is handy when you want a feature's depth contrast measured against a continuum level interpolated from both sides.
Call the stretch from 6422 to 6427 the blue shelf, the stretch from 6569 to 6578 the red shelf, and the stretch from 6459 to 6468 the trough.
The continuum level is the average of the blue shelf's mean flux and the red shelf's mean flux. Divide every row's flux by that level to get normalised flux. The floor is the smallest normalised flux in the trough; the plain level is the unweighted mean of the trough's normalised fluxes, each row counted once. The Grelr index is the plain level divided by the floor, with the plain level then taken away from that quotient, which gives 0.04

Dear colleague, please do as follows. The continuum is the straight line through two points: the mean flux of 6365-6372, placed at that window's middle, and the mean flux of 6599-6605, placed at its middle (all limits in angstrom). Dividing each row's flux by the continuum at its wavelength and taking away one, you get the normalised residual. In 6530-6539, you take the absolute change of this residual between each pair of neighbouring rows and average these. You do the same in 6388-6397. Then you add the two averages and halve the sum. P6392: 0.043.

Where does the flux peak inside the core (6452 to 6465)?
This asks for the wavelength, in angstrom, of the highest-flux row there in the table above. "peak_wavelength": 6461.61 angstrom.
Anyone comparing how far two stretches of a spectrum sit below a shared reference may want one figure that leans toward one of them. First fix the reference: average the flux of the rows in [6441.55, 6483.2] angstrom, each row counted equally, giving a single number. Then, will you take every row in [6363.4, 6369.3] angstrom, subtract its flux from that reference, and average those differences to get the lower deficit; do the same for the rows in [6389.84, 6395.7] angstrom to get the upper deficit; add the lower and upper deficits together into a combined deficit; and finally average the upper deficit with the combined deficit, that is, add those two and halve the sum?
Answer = -3.2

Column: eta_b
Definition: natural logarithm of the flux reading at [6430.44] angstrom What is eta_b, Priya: 4.10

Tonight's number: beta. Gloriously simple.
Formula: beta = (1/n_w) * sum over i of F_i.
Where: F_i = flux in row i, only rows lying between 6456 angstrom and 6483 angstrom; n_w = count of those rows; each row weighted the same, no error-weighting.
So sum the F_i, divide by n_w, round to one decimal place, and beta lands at 62.2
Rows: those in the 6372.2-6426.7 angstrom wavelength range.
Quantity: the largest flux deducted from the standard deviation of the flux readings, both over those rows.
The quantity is -65.7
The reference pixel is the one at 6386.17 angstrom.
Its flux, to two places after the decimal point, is 60.64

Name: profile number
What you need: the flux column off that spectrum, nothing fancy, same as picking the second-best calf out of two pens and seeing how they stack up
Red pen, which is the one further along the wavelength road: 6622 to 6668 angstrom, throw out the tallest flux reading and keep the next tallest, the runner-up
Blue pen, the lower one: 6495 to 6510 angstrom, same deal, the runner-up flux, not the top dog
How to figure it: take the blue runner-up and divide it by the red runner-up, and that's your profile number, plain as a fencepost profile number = 1.010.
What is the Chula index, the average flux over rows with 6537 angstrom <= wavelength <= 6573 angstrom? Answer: 57.4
